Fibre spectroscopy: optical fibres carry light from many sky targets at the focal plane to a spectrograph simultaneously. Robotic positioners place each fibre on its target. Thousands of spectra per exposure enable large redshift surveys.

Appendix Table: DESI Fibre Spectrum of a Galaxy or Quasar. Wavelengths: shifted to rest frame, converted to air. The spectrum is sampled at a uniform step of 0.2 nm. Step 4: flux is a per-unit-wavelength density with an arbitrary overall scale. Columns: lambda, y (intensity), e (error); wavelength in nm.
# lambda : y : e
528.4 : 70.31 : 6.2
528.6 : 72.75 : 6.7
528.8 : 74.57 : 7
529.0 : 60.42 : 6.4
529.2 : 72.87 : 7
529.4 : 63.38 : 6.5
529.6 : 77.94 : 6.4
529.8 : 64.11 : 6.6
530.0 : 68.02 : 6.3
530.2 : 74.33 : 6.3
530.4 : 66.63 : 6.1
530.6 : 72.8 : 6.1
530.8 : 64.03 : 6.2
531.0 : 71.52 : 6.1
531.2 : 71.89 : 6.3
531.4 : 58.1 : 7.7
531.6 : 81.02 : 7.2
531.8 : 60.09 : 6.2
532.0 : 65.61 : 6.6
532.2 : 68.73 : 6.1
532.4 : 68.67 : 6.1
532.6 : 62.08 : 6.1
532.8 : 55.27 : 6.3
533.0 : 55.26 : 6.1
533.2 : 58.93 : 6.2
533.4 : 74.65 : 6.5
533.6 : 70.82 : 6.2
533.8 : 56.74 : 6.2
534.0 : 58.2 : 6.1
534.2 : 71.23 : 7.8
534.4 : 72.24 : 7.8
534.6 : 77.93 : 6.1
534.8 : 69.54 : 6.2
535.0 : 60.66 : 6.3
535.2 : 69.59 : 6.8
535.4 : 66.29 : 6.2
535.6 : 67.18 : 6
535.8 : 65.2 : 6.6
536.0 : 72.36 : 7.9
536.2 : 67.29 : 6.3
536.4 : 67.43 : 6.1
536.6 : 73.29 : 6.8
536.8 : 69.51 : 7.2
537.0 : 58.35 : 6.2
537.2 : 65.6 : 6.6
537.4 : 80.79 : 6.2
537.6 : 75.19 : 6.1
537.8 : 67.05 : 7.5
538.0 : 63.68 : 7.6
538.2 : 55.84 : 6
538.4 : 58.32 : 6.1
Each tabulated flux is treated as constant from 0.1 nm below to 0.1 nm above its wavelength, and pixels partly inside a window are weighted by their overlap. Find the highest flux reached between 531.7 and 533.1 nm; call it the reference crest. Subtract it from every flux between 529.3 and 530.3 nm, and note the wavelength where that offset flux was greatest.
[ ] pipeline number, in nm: 529.6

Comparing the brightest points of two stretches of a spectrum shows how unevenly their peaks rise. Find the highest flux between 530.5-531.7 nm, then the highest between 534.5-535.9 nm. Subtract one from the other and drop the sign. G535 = 3.1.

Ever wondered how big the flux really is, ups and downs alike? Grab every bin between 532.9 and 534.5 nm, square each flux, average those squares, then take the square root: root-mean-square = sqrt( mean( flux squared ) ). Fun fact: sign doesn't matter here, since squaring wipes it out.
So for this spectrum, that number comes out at 65.2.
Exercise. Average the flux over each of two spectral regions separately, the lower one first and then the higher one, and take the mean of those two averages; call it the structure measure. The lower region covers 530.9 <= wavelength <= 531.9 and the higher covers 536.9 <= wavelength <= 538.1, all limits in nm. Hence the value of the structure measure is 68.5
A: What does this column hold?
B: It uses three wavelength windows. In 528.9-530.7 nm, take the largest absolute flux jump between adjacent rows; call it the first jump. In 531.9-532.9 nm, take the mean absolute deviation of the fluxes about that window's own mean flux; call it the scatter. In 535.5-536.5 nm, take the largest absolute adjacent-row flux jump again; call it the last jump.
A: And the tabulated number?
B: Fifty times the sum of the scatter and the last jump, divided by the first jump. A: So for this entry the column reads 39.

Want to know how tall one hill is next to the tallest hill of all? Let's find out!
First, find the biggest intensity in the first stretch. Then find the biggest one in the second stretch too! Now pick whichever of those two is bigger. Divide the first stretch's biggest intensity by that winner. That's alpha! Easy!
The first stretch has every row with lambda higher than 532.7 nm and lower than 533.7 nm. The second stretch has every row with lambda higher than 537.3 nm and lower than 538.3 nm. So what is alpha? 0.92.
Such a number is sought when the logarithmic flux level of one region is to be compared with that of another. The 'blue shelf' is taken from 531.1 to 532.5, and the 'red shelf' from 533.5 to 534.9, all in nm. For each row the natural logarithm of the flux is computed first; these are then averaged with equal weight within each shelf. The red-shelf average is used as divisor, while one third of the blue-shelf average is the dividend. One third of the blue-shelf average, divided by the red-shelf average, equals 0.333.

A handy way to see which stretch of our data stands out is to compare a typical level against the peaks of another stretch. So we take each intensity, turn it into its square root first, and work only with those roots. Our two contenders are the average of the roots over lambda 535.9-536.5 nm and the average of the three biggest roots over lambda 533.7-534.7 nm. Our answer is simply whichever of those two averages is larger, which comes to 8.59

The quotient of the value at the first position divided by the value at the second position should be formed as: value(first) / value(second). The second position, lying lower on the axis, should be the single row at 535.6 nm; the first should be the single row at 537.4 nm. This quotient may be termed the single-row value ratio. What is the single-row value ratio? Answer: 1.2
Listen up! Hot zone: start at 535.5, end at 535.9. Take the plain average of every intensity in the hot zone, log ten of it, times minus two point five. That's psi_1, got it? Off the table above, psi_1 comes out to -4.55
